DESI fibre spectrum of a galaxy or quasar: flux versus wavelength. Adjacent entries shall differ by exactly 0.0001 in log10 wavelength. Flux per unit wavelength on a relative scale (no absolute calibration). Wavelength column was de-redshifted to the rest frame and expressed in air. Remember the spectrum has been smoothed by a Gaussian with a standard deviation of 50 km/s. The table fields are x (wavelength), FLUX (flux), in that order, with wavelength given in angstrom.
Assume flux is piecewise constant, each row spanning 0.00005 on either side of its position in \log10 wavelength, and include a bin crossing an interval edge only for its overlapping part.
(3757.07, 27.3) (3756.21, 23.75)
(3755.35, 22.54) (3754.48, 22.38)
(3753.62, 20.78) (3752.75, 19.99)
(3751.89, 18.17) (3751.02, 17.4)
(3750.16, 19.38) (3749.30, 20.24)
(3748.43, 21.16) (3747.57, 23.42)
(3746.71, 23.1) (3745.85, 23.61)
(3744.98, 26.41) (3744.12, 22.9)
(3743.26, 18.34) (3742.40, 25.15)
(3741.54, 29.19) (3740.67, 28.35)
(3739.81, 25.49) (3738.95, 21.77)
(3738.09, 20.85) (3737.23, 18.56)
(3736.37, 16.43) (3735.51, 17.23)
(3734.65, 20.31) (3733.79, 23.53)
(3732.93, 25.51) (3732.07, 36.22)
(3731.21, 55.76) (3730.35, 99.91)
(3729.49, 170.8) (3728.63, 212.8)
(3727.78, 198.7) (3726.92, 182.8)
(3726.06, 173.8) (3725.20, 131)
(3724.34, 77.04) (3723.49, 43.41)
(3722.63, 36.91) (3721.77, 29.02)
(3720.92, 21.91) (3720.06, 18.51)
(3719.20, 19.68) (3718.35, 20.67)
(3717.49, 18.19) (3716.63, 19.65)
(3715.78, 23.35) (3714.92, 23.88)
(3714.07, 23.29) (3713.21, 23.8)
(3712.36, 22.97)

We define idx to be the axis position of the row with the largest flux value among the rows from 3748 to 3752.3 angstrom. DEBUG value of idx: 3748.43 angstrom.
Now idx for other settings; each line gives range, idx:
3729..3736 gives 3729.49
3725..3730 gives 3728.63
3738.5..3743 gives 3741.54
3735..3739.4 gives 3738.95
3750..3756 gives 3755.35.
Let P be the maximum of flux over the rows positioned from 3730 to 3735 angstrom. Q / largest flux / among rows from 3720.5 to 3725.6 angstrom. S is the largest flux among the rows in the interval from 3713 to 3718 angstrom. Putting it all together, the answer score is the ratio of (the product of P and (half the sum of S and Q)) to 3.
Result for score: 2579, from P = 99.91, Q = 131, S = 23.88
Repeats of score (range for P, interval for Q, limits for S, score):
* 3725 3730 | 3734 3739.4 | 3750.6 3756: 1572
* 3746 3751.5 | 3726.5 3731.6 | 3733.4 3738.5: 922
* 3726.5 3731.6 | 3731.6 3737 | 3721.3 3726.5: 7449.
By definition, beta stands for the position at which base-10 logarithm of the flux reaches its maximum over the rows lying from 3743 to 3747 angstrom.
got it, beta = 3744.98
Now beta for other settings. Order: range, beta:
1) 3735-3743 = 3741.54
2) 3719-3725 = 3724.34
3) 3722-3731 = 3728.63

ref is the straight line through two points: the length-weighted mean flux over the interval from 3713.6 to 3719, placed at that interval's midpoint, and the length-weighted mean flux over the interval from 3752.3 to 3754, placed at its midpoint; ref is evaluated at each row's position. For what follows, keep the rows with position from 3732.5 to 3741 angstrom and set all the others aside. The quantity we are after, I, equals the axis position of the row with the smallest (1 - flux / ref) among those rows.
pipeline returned 3740.67 angstrom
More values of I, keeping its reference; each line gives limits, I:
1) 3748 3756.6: 3756.21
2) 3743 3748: 3744.98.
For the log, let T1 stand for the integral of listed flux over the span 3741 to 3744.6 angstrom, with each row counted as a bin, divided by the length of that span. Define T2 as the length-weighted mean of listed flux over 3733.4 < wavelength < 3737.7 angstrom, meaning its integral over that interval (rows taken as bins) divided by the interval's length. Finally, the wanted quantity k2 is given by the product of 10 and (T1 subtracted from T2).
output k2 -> -49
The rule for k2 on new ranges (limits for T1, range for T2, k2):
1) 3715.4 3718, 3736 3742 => 27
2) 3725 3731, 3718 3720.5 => -1448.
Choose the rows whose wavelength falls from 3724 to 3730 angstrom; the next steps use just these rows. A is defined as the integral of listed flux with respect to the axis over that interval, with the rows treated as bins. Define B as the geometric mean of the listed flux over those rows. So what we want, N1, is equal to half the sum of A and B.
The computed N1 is 571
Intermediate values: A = 985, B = 157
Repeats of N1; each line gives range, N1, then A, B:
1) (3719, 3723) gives 63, 101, 24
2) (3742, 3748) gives 81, 140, 23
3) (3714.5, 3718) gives 48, 74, 21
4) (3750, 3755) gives 59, 99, 20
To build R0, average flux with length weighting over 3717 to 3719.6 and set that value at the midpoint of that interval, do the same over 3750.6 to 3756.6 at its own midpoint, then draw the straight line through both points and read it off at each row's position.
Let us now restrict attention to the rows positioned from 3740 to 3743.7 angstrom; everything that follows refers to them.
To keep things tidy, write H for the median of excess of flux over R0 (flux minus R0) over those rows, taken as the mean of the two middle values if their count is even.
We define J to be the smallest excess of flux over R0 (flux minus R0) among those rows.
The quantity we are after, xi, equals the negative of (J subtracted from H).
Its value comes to -8.5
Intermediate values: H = 6.5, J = -2.0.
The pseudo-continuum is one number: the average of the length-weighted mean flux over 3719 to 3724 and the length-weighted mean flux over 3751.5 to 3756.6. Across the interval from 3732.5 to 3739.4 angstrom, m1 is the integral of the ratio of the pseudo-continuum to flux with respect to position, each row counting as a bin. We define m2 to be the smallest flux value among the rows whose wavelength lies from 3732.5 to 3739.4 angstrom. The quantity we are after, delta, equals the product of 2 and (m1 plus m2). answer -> 50.3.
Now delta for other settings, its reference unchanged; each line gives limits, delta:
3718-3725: 49.8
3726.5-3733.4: 56.2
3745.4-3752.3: 51.8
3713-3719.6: 52.1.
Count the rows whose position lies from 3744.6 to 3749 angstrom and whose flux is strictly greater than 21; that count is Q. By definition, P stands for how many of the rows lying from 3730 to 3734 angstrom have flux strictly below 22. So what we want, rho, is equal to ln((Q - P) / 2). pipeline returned 0.92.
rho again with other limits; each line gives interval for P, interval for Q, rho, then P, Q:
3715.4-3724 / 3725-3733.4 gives 0.69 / 6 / 10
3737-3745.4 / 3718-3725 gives -0.69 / 4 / 5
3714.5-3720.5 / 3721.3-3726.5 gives -0.69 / 5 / 6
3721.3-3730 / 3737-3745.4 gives 1.25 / 0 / 7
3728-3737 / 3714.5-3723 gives 0.00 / 3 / 5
